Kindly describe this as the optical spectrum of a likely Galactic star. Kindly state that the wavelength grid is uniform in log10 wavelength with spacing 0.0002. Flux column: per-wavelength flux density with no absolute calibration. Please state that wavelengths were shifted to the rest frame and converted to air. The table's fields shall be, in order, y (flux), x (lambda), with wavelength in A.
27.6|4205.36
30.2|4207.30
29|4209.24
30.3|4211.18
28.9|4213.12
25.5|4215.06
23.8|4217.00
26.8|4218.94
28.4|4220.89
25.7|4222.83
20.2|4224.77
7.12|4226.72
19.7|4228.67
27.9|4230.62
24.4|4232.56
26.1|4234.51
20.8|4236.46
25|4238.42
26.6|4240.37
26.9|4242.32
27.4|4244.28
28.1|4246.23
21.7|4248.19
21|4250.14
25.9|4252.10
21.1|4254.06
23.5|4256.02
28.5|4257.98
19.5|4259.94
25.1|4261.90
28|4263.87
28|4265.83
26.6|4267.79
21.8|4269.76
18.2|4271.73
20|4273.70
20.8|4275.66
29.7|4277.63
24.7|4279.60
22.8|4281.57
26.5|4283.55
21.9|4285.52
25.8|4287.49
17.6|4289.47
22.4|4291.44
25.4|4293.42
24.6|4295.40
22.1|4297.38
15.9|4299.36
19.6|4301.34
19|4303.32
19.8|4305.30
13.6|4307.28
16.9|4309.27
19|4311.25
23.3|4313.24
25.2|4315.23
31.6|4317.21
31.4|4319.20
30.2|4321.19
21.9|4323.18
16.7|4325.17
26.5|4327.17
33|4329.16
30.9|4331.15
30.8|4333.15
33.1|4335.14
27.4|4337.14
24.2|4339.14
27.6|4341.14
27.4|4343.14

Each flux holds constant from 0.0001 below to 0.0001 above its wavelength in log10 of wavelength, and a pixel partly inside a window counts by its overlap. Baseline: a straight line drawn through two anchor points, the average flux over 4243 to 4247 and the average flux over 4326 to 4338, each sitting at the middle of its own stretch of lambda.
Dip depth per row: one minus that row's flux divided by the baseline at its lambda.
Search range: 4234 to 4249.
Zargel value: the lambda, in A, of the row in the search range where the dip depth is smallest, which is 4246.23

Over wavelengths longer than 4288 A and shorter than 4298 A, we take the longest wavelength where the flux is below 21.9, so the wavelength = 4289.47 A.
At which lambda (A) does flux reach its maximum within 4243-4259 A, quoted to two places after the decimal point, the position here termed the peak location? 4257.98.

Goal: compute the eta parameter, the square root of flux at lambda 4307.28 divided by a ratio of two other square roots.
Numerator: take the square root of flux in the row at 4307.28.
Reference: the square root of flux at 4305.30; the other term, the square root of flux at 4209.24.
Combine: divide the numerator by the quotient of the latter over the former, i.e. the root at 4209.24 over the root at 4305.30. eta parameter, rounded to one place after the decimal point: 3.0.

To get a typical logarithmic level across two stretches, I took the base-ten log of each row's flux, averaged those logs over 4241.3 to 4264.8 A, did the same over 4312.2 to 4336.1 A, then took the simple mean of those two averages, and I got 1.41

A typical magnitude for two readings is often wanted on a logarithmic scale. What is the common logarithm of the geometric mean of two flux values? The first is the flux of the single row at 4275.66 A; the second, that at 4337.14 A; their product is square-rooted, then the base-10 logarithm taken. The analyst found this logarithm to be 1.38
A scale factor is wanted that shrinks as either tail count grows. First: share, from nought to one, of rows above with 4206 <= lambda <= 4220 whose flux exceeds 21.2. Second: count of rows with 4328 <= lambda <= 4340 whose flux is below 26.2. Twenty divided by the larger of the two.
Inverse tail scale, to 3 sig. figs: 20.0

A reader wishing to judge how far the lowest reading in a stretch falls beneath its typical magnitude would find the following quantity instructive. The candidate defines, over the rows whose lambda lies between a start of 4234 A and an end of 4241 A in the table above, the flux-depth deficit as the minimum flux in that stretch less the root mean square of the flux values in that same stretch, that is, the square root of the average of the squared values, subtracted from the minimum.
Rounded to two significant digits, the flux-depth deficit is -3.9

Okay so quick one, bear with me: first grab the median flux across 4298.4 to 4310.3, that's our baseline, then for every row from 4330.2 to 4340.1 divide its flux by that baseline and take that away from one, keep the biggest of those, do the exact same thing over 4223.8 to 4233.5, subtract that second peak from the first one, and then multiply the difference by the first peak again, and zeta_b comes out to 0.33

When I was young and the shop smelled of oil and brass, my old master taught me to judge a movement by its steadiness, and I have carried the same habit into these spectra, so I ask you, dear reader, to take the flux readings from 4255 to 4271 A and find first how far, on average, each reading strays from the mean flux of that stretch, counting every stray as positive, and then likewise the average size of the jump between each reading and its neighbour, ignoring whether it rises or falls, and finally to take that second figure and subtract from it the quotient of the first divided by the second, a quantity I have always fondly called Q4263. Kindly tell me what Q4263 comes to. 3.5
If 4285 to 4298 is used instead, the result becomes 3.3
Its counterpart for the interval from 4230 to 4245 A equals 1.8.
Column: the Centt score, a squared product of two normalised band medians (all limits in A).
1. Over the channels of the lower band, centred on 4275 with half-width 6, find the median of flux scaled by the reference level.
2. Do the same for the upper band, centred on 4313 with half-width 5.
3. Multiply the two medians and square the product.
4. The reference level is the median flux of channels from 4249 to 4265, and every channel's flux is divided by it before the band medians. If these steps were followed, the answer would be 0.71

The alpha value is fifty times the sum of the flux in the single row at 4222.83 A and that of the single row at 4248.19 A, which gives 2370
